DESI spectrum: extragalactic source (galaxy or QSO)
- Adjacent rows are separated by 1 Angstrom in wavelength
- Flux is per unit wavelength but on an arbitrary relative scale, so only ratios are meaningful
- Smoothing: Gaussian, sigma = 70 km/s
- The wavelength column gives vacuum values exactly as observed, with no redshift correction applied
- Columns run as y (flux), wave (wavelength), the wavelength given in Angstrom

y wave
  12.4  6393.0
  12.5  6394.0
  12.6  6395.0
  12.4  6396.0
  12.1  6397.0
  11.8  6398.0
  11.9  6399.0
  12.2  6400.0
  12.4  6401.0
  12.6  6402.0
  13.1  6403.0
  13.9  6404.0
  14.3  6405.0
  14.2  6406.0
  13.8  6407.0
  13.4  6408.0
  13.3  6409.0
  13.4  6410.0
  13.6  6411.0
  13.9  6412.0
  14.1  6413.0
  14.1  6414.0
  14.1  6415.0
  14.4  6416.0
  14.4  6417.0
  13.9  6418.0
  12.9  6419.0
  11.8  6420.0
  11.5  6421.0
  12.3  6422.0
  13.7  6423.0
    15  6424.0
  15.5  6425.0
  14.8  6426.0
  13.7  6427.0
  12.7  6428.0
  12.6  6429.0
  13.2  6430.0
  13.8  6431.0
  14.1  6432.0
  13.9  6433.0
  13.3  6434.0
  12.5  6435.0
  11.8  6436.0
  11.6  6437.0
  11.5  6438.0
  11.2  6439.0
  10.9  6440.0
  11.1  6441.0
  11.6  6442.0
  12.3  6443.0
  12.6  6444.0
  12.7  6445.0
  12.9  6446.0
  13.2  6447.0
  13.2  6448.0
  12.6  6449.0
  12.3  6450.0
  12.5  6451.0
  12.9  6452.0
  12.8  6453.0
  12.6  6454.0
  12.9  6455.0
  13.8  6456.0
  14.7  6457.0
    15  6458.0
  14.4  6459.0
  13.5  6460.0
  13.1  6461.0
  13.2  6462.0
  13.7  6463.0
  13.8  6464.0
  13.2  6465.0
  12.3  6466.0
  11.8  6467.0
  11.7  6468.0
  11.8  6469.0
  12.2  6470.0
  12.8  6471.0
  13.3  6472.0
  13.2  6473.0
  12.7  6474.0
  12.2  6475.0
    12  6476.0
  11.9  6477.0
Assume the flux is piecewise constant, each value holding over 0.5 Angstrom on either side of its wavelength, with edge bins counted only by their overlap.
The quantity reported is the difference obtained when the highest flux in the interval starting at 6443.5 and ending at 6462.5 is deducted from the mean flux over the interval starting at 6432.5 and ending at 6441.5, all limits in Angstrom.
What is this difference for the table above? -3.0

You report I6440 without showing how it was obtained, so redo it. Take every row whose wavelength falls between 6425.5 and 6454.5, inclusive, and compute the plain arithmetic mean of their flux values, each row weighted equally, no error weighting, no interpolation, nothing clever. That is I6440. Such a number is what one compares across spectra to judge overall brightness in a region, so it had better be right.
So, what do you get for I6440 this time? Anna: 12.7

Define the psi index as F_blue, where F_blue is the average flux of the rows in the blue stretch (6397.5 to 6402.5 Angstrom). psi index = 12.18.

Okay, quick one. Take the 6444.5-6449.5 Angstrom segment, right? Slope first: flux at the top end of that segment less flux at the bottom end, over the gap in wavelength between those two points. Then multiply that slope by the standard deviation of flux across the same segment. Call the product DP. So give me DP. -0.01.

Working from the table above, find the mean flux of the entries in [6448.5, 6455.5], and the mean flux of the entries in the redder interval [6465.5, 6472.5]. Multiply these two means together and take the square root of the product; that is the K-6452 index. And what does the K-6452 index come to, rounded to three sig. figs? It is 12.5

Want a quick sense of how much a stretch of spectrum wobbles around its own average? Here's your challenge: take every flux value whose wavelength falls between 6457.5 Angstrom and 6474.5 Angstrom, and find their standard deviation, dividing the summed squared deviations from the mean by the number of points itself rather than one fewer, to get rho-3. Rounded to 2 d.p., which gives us 0.89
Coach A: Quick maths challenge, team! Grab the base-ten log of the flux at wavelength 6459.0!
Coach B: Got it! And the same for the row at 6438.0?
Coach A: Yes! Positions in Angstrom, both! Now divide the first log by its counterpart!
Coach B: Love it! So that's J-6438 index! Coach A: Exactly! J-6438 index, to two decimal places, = 1.09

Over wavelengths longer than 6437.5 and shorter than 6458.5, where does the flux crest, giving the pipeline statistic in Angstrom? 6458.0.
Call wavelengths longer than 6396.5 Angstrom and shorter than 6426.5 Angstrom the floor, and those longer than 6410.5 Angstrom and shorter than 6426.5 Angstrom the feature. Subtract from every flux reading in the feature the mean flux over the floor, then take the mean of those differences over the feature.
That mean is 0.34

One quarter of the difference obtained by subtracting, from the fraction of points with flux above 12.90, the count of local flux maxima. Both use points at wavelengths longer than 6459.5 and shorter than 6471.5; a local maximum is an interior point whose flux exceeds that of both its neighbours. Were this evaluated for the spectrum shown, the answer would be -0.125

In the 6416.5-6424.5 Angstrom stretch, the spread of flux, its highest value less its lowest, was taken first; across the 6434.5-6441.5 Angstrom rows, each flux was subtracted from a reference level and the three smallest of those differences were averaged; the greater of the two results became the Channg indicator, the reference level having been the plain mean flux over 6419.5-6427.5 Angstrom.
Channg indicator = 3.5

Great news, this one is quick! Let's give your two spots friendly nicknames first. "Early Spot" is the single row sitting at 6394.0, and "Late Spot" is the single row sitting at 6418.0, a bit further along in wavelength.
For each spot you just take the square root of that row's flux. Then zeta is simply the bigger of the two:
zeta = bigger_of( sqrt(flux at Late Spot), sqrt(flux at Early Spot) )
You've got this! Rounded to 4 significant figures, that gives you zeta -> 3.728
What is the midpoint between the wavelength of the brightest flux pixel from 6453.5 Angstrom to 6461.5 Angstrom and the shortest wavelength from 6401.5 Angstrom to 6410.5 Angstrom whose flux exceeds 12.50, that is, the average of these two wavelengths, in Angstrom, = 6430.0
